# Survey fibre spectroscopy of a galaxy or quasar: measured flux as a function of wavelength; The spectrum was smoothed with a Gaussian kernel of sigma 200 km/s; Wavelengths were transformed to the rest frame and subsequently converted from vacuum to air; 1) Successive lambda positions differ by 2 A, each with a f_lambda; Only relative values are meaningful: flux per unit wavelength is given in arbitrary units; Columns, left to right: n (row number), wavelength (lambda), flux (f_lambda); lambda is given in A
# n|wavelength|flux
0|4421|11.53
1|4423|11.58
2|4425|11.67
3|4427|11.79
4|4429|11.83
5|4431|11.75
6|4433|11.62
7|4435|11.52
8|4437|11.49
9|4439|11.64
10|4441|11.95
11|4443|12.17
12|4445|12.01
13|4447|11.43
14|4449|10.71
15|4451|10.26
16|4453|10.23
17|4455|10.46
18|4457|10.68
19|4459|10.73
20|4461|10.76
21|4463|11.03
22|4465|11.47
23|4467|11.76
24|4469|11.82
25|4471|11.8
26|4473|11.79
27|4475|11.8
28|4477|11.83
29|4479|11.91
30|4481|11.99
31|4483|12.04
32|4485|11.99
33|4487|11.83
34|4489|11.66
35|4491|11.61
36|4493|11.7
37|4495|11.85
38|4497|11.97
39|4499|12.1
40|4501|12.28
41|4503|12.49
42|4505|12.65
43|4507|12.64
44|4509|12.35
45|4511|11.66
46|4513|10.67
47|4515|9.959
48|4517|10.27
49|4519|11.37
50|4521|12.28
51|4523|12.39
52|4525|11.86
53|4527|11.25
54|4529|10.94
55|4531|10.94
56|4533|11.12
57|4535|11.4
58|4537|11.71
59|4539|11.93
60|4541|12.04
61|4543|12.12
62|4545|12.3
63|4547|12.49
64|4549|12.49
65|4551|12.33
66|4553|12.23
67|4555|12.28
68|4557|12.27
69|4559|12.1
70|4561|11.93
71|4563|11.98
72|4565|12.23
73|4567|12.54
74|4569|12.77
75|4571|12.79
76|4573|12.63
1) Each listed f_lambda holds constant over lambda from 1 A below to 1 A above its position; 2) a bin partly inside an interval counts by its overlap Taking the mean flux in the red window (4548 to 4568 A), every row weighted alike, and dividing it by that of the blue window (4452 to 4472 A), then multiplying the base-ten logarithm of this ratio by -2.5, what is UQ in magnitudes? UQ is -0.11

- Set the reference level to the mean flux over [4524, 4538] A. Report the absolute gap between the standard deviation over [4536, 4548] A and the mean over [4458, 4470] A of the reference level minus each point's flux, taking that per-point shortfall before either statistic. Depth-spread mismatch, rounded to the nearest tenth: 0.2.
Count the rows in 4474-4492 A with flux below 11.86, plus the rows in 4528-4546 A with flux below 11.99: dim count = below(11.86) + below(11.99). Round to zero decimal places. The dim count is 11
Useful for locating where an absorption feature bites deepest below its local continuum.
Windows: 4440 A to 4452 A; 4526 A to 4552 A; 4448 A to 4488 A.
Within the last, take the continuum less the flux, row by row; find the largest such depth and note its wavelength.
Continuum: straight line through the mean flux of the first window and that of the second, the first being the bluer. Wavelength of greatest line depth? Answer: 4453 A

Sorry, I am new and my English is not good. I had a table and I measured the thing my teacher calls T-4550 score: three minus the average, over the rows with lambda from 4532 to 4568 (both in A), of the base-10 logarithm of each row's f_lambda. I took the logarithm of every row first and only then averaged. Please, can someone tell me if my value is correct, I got 1.92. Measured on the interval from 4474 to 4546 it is 1.93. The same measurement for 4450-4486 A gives 1.95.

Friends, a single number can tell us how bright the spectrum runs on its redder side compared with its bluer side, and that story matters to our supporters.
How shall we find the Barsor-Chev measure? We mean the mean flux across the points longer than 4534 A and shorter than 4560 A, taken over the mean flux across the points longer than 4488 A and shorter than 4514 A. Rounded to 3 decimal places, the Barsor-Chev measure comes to 1.013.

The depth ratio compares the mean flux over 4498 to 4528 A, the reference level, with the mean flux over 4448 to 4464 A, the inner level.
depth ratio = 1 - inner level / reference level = 0.10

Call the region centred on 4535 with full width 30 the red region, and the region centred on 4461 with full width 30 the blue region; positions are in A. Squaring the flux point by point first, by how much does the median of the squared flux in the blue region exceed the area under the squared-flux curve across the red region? -4077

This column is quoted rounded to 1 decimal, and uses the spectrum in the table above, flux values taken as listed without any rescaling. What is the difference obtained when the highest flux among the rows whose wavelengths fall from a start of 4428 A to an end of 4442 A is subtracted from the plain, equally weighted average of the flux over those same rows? -0.3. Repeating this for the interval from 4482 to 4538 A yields -1.0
